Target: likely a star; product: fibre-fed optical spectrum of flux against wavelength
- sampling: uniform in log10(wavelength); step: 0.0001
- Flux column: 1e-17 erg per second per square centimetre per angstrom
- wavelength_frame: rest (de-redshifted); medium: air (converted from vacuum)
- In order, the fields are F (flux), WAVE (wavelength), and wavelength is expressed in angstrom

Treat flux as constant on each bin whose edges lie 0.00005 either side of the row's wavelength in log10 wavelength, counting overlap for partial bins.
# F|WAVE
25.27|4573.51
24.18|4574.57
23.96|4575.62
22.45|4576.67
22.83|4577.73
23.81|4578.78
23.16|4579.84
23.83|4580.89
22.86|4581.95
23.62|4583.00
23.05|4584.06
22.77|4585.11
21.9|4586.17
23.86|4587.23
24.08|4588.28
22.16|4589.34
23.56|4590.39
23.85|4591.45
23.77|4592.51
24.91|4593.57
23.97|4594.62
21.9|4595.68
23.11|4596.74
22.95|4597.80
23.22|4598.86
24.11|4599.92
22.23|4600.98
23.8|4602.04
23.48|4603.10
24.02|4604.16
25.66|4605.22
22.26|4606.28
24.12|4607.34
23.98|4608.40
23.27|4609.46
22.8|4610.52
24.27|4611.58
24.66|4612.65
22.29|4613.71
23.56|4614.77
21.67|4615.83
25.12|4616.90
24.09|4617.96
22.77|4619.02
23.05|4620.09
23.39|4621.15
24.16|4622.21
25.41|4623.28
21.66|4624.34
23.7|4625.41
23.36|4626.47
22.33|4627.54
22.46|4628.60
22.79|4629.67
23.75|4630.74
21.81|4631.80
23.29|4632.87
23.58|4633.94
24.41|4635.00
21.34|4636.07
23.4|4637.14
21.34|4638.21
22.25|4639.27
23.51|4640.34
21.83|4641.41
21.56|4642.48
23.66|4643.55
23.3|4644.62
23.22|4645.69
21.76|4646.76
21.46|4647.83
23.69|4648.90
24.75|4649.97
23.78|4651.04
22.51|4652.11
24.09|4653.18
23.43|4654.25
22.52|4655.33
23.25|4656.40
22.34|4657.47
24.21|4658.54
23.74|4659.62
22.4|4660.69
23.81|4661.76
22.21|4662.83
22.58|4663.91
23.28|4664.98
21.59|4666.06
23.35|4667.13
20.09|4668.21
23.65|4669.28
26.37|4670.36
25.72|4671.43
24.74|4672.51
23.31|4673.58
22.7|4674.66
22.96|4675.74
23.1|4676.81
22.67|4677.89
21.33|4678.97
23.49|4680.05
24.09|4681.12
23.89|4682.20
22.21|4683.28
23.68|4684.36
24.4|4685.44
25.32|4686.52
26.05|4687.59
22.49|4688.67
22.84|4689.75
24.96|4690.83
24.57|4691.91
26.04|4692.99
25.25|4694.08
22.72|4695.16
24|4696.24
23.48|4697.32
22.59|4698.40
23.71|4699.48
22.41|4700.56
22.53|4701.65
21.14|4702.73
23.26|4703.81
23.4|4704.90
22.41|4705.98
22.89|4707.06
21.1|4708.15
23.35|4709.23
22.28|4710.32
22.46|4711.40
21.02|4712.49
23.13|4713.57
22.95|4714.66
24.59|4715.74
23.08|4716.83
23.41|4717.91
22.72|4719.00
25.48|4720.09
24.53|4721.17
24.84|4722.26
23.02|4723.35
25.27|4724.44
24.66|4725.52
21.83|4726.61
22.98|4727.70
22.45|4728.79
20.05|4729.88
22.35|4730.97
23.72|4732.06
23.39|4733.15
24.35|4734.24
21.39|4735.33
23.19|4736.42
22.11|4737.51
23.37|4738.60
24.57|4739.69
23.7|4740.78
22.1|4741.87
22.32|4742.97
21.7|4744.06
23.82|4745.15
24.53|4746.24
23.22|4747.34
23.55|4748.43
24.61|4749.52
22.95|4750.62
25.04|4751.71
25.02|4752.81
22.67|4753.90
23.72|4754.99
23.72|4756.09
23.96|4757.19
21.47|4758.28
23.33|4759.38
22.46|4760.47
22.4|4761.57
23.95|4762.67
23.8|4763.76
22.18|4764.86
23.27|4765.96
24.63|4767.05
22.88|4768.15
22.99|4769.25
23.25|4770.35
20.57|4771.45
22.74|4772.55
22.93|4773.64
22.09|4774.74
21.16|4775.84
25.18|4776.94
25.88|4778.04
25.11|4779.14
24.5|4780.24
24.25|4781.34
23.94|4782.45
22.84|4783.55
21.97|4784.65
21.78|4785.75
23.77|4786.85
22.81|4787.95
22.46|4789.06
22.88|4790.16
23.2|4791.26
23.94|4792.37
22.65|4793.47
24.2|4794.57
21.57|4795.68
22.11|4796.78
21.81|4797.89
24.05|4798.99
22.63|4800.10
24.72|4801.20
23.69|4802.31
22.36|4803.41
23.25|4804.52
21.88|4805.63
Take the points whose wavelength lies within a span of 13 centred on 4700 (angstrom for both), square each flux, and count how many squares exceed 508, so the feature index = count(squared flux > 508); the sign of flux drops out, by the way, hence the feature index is 8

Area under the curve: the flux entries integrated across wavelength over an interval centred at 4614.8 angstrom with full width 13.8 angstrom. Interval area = 324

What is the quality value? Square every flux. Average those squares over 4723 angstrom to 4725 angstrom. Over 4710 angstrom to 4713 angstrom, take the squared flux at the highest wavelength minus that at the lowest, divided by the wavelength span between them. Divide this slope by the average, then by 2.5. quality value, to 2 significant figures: -0.017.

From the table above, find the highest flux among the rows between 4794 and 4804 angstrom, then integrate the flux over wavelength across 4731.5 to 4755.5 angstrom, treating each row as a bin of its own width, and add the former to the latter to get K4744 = 587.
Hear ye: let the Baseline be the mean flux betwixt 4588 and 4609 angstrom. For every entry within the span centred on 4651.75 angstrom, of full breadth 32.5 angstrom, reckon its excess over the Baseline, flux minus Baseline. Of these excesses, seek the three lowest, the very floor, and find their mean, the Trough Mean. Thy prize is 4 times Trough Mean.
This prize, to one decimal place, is -8.7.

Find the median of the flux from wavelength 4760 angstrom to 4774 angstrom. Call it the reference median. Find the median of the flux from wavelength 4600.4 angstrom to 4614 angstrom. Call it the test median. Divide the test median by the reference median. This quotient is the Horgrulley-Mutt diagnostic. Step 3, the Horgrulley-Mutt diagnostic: 1.04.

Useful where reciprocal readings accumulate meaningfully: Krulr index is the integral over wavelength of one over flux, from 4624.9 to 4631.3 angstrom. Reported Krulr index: 0.28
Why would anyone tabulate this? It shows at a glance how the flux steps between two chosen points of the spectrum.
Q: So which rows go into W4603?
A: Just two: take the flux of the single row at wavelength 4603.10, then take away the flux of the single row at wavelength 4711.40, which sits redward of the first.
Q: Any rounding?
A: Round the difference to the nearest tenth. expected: 1.0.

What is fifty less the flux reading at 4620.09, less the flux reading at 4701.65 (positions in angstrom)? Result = 4.4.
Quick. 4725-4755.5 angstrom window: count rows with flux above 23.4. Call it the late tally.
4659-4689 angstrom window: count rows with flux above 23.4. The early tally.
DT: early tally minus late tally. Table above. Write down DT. 1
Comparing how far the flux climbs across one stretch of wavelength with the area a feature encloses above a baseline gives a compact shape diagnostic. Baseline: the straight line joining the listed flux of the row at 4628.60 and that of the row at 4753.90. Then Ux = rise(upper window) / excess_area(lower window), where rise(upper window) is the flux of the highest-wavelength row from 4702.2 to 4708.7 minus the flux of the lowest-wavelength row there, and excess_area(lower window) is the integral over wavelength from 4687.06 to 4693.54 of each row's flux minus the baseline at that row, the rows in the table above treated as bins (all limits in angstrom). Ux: 0.0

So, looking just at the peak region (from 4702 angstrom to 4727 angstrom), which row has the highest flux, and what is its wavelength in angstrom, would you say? 4720.09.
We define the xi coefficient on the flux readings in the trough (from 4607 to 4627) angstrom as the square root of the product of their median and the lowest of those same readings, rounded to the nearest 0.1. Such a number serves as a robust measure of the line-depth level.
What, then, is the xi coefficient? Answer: 22.6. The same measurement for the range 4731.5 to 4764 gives 22.4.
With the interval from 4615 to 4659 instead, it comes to 22.3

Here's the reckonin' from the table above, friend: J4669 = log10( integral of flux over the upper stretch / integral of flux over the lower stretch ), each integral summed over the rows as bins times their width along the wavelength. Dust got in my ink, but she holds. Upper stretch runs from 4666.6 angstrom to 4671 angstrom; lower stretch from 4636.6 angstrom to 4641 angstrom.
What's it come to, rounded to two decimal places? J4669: 0.02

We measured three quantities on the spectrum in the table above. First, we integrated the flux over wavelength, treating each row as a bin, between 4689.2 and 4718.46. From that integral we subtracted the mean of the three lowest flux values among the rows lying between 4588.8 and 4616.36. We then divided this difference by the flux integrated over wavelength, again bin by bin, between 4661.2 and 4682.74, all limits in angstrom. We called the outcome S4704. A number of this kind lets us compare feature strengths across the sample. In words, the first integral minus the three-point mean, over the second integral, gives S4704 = 1.3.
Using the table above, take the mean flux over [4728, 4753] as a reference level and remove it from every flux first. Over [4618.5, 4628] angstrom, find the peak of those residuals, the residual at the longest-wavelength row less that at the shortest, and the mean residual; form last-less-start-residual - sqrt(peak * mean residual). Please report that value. -1.0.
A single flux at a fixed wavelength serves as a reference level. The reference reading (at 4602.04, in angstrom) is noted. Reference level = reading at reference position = 23.8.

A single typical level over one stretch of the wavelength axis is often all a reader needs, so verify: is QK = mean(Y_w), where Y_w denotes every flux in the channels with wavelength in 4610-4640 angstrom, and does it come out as 23.2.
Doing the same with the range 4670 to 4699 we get 23.9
